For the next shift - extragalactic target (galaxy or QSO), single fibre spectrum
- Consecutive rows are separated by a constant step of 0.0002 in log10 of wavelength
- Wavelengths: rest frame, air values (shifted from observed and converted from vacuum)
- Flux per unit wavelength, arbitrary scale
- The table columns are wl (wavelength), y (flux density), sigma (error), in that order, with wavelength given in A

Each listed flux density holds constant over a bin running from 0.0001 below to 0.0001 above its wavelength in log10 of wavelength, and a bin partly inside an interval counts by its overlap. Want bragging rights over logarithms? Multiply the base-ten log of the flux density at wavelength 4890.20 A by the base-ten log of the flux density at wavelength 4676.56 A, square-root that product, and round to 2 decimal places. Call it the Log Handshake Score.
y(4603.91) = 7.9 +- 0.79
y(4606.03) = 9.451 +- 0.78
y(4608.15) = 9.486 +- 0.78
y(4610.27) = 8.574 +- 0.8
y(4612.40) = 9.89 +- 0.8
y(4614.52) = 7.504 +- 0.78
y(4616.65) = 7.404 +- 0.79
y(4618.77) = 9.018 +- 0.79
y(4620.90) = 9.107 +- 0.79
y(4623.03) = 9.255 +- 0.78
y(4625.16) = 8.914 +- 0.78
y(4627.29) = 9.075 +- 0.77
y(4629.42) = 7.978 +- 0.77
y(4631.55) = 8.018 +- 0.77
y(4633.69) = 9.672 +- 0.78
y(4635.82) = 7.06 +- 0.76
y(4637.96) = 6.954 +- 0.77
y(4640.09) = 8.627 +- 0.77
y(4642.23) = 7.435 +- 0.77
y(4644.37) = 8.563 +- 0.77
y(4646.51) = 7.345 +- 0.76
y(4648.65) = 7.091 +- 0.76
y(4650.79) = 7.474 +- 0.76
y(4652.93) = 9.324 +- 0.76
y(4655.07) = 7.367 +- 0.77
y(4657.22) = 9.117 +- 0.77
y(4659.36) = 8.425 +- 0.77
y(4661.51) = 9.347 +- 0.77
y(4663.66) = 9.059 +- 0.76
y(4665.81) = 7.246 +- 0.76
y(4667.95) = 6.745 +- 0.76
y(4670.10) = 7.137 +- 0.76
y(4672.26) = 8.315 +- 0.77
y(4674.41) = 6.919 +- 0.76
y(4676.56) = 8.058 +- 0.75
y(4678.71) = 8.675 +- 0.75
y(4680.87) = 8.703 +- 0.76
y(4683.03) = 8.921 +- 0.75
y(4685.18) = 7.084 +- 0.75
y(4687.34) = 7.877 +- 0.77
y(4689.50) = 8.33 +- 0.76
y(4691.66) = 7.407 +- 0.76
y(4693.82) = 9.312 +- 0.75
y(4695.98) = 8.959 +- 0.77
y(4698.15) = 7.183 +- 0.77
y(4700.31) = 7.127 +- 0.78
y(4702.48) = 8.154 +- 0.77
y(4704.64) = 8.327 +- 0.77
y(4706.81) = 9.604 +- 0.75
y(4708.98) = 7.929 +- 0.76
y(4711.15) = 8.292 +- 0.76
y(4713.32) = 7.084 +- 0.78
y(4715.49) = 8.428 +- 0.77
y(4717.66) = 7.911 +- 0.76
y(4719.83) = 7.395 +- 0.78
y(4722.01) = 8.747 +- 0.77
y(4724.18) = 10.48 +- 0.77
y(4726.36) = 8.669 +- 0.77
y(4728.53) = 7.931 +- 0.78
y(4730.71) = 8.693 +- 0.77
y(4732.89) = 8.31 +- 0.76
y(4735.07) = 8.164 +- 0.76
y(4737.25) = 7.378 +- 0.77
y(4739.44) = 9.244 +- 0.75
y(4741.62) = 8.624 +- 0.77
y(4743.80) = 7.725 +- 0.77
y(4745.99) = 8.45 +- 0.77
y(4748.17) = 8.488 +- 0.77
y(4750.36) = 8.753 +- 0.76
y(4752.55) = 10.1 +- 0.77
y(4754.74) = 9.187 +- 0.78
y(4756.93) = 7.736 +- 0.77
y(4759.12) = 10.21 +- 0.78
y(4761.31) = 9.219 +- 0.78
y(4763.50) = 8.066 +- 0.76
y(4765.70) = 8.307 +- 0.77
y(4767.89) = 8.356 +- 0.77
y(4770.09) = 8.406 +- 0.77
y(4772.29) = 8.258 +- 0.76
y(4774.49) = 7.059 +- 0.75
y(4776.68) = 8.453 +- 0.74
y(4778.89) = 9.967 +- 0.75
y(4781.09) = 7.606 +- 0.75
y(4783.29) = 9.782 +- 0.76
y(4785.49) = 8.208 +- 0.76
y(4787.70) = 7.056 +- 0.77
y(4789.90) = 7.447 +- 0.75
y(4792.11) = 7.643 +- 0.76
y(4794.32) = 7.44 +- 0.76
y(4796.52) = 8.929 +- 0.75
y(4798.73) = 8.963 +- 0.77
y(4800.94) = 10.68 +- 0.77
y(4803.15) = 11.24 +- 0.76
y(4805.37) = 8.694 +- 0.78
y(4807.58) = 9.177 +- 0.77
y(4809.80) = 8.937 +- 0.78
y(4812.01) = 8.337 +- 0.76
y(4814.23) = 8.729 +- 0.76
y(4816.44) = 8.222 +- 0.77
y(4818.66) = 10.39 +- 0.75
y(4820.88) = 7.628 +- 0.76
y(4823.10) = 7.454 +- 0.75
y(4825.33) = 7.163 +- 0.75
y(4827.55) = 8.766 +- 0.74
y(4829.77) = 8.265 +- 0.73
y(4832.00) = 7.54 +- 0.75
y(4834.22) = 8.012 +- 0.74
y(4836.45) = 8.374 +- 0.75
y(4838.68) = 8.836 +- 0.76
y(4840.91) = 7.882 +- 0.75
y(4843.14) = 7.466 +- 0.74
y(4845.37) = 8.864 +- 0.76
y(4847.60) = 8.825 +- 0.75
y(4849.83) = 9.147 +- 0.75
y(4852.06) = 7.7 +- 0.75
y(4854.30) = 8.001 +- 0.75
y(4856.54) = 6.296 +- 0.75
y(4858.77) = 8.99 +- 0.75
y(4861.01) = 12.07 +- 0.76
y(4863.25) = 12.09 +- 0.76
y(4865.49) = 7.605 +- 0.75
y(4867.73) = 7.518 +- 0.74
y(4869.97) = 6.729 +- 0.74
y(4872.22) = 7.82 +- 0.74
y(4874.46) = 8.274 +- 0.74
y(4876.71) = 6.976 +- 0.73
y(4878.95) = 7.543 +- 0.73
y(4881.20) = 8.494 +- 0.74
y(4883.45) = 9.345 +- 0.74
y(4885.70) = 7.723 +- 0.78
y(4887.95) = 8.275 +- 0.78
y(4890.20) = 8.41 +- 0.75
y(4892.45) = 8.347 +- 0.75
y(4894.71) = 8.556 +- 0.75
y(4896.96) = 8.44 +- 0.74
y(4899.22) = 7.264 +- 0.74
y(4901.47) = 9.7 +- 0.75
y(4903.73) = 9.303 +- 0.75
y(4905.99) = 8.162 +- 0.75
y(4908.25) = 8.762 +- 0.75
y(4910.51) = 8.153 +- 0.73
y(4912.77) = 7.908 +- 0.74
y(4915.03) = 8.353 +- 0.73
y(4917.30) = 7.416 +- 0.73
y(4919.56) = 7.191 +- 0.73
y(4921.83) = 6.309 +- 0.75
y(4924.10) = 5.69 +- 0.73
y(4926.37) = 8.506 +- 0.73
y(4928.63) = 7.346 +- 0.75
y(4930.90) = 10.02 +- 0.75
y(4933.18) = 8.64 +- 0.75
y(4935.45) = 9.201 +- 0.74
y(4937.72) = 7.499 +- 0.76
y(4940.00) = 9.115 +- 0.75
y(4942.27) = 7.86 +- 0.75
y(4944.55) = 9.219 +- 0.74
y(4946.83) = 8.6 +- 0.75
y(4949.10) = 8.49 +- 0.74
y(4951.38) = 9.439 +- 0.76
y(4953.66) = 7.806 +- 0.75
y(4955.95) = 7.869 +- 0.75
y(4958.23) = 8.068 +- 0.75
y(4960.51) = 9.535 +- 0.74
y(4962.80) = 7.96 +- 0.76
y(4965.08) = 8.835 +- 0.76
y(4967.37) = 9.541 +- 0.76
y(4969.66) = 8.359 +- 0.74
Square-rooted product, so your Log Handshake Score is 0.92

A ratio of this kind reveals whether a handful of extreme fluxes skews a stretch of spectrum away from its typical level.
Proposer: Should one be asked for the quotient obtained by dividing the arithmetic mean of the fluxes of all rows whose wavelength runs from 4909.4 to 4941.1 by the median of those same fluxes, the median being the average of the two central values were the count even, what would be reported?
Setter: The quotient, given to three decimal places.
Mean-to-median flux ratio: 0.990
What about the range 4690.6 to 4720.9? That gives 1.005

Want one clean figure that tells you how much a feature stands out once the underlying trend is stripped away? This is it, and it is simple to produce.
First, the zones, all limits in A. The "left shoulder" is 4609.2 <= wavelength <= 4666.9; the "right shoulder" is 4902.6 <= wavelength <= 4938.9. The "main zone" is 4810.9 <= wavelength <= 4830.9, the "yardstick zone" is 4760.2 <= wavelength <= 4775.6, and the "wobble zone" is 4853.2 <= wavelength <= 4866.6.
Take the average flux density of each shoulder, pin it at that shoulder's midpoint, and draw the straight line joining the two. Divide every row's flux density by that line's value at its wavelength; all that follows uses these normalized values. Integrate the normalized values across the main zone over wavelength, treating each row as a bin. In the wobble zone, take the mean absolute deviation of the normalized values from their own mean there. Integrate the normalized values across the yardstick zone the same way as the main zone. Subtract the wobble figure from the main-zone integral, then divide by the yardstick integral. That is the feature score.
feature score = 1.3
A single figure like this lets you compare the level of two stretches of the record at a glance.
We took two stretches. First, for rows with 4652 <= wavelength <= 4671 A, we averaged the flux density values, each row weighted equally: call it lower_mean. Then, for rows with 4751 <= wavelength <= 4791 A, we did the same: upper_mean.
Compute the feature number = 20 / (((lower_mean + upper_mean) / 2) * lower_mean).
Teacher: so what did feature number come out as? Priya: 0.292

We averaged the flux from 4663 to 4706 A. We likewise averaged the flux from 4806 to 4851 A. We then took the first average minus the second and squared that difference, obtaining 0.18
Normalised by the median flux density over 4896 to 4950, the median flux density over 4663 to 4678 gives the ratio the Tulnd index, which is 0.86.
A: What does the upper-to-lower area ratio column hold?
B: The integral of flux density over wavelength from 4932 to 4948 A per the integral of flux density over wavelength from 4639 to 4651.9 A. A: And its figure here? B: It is 1.37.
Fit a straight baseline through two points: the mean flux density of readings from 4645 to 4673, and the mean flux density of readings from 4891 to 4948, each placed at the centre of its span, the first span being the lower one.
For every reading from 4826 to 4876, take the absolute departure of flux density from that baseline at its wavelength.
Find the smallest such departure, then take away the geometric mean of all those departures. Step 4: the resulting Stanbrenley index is -0.47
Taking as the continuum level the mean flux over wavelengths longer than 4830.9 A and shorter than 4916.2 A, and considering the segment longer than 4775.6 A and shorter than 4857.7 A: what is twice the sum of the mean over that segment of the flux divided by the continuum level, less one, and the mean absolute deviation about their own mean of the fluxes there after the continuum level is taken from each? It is 1.6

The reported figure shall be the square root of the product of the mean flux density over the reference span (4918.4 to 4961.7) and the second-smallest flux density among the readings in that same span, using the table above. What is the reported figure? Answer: 7.21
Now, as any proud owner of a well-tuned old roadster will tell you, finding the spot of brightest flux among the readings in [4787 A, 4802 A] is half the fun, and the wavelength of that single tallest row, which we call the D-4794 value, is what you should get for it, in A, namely 4800.94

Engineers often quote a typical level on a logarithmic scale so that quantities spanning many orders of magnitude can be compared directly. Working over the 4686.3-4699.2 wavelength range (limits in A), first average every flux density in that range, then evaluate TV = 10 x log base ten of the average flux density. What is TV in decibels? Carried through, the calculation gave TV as 9.13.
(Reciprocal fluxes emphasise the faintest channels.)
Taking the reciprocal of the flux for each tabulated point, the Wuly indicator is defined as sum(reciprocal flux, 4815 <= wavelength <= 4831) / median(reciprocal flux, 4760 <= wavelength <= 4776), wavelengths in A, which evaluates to 7.1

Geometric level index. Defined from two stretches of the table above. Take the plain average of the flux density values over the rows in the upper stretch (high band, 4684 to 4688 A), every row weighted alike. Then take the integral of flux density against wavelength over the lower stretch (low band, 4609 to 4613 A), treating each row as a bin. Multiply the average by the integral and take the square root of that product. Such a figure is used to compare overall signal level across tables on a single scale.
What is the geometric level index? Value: 17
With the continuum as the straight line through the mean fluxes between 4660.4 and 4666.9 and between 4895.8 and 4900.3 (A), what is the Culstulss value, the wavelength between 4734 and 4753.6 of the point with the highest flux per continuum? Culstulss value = 4752.55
